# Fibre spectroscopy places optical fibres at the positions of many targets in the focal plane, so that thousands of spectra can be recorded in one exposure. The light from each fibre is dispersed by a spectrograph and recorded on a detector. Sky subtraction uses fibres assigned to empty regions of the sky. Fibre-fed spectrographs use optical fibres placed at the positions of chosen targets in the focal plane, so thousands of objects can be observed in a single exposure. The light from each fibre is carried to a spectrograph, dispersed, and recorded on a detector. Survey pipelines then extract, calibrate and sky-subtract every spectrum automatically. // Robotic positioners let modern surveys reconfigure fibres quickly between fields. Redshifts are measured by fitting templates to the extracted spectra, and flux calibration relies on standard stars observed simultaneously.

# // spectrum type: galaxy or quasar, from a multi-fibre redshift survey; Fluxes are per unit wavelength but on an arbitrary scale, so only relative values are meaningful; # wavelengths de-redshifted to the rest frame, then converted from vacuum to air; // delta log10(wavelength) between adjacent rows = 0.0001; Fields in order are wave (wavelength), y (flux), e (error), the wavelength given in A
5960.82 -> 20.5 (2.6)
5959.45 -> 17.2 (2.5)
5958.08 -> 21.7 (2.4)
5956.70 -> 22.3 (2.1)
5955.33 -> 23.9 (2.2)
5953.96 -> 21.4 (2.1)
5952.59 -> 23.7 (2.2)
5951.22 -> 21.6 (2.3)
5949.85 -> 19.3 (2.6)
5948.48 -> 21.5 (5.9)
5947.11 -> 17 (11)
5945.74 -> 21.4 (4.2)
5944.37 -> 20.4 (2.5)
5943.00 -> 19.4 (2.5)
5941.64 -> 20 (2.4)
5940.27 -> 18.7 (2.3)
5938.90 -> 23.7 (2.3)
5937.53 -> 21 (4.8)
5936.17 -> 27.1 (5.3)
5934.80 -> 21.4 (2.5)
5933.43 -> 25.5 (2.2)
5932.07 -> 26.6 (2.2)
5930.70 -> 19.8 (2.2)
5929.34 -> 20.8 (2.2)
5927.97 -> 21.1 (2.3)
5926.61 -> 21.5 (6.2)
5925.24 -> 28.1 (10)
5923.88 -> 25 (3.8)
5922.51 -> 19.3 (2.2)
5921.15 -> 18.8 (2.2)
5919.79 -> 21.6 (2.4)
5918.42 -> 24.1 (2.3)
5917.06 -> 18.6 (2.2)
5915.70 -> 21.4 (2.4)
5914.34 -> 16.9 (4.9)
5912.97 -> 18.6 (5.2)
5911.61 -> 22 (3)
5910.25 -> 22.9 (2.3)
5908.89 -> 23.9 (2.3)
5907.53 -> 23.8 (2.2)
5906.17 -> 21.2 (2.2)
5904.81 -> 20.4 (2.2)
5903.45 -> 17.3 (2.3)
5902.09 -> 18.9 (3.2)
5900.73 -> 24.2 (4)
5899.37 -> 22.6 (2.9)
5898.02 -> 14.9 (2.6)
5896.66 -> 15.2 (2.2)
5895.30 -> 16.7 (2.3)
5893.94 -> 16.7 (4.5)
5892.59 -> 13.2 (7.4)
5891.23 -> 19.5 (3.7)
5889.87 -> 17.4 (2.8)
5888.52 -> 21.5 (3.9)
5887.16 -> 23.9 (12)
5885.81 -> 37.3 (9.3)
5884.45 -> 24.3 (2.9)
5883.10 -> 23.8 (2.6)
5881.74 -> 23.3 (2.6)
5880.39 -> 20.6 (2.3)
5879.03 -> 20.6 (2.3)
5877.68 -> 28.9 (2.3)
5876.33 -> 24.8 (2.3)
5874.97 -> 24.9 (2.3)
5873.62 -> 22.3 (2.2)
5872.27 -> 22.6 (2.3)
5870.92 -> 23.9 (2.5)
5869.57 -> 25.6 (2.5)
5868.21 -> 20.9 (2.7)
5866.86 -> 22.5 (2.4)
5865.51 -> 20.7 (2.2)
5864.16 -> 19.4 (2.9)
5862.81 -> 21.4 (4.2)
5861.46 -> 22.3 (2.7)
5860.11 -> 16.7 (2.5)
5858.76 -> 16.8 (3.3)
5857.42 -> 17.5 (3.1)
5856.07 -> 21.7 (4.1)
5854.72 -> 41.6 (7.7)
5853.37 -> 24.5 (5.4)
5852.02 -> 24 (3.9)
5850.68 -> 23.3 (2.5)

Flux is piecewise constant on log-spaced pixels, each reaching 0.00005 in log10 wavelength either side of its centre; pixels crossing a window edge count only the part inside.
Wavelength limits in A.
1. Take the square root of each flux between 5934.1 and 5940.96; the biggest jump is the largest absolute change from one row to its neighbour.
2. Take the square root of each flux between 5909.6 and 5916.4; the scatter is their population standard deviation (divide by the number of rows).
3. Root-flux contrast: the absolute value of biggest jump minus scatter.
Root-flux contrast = 0.37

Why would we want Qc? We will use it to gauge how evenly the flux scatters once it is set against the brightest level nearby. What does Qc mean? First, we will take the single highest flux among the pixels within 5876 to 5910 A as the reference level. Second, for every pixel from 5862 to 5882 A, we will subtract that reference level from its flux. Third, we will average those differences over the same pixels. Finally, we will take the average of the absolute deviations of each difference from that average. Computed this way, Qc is 1.9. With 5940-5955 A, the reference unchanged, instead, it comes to 1.4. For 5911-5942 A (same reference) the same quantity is 2.4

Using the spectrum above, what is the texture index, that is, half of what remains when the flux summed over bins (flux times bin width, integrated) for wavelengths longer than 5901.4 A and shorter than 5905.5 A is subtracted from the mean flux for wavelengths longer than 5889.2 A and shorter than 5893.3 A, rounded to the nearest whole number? -30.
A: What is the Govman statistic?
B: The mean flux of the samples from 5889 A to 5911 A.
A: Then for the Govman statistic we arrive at 19.3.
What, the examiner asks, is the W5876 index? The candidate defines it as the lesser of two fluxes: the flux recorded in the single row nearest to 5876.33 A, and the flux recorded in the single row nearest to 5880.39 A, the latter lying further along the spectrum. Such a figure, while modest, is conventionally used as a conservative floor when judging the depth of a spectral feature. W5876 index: 20.6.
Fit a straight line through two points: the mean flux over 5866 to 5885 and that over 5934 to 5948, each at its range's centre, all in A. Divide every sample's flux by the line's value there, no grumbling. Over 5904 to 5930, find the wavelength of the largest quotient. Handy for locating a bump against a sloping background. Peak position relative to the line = 5925.24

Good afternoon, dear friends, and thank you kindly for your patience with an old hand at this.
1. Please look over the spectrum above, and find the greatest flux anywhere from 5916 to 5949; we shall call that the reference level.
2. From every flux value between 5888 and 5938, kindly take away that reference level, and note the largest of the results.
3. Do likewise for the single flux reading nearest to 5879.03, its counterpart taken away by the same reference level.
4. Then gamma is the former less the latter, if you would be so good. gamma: 7.5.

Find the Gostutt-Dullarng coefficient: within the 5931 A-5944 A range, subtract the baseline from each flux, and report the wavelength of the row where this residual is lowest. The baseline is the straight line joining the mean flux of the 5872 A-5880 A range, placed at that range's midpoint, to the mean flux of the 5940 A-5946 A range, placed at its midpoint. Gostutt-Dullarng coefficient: 5940.27 A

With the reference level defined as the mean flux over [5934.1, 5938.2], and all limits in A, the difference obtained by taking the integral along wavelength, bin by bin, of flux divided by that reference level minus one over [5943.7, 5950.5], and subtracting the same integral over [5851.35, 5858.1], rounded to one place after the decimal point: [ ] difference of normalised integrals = -1.7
